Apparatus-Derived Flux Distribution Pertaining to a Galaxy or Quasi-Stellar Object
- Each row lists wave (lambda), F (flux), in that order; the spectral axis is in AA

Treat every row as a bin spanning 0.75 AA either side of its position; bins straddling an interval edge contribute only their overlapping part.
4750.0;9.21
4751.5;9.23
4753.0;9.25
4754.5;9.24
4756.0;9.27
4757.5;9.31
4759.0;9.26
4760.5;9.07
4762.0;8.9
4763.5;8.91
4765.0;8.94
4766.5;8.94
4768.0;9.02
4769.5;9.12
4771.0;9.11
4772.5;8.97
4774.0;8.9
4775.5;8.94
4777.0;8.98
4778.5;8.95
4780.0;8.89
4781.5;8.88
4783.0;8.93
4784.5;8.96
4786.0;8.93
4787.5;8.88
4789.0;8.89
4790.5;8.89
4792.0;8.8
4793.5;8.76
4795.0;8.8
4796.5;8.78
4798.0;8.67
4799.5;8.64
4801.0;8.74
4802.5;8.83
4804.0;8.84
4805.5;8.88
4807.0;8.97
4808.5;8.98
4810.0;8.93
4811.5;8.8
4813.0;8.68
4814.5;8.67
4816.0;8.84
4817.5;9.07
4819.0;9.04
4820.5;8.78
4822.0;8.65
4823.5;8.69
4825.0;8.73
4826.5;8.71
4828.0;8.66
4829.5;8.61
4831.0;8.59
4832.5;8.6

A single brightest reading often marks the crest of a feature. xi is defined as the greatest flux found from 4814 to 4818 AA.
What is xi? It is 9.07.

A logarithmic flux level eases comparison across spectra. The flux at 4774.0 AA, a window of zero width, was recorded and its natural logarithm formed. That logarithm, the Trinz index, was 2.19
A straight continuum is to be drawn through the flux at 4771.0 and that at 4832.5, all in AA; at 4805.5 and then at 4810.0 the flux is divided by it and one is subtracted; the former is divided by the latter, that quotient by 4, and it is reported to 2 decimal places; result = 0.10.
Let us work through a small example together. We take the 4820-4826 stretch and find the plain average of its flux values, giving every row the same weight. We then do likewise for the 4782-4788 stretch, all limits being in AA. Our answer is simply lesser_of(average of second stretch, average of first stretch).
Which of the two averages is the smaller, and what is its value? 8.71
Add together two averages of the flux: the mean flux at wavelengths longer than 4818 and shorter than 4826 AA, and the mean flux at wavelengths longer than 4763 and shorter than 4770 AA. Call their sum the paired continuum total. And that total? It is 17.8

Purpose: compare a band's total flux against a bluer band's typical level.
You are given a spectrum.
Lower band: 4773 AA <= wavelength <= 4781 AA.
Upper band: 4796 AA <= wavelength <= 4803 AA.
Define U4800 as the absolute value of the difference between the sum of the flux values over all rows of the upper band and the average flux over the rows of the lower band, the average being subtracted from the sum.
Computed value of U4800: 35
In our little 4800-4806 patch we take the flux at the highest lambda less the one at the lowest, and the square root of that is 0.37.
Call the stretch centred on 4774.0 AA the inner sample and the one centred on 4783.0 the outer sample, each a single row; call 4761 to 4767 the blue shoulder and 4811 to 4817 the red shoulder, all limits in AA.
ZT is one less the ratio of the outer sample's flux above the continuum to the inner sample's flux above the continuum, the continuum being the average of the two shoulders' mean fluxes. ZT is -0.5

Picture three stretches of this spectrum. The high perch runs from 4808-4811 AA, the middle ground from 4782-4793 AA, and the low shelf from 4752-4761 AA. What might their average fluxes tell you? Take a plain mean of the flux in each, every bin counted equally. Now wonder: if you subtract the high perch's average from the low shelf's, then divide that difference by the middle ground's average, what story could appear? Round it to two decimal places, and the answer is 0.03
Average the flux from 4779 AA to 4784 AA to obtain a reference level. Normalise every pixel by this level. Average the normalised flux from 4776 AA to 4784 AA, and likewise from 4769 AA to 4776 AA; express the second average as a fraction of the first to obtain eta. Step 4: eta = 1.01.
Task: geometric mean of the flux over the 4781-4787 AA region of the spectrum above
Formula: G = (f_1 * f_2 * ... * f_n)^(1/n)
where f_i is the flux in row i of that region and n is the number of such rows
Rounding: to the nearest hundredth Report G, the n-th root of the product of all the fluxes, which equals 8.92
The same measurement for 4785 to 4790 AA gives 8.90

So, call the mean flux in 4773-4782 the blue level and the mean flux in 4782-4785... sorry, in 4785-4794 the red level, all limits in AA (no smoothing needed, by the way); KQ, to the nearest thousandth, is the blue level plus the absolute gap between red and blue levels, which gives 8.988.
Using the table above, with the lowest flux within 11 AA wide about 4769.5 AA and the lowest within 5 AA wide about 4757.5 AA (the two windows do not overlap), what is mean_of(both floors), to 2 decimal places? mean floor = 9.08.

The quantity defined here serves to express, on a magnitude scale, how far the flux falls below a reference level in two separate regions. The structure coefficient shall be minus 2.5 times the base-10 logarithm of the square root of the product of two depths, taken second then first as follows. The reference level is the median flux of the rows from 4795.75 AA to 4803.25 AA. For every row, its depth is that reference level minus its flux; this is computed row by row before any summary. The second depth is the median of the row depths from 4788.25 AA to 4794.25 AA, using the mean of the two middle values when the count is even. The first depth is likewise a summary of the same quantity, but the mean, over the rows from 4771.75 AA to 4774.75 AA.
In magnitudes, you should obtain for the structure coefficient 2.1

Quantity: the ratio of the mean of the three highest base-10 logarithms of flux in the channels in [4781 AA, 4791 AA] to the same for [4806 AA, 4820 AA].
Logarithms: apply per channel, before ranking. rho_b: 1.00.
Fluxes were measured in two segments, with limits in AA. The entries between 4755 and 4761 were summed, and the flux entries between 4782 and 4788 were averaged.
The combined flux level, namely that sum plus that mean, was 45.8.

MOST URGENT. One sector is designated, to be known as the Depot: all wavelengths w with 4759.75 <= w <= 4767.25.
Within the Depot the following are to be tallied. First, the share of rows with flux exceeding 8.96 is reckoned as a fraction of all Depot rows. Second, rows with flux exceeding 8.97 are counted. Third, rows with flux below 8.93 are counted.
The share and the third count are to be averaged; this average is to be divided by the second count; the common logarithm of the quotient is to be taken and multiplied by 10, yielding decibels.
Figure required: 0.4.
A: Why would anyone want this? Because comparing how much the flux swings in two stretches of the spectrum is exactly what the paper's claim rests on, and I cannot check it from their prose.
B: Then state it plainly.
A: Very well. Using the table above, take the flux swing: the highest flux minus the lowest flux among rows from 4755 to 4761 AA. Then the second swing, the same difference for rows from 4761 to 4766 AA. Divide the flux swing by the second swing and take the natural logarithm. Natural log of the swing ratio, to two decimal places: 1.79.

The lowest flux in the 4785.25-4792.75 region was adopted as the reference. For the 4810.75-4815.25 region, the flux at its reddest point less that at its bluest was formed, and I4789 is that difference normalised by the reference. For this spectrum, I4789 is -0.015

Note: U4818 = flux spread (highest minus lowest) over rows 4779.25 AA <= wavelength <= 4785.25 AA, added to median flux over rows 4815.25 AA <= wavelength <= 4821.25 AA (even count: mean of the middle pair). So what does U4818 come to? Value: 9.02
